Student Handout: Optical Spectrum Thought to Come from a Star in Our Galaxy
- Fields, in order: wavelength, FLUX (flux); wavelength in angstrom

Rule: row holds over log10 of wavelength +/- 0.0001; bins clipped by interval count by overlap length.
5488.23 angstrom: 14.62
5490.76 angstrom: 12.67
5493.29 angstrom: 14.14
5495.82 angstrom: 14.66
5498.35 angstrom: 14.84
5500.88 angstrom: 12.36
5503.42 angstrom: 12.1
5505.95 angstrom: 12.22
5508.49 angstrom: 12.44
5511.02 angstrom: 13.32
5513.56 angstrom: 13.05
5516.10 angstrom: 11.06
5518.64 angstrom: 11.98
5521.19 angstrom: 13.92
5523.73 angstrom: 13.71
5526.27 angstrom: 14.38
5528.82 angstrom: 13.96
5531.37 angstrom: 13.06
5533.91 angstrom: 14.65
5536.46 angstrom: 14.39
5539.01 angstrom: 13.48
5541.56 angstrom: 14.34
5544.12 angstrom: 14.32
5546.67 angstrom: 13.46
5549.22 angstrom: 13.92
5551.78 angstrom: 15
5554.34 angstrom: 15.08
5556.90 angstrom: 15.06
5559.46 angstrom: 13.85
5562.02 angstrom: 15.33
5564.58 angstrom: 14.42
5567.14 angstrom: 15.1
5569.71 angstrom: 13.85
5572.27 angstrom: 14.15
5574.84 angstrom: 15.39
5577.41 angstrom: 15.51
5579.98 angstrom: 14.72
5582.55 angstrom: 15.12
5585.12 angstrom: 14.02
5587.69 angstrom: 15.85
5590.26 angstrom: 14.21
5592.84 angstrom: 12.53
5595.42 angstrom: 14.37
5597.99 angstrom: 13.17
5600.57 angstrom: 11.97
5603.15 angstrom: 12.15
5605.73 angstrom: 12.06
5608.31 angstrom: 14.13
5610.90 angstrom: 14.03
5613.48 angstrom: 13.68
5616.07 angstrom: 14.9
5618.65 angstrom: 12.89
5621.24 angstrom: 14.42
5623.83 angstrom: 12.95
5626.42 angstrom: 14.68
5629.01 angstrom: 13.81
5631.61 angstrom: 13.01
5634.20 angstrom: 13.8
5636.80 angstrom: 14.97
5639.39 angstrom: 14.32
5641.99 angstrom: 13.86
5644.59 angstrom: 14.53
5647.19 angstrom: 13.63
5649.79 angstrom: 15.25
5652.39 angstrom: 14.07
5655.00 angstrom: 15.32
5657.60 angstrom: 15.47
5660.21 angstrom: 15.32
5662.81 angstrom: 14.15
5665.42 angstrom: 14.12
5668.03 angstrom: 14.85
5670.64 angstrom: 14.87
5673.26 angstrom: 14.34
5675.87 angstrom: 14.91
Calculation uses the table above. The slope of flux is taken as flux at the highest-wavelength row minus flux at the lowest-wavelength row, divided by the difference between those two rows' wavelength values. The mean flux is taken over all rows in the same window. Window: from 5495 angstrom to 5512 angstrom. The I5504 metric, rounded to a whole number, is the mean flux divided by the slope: -149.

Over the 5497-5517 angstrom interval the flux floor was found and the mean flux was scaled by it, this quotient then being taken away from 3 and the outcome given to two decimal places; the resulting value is 1.85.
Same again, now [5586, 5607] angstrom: 1.89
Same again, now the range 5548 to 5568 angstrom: 1.94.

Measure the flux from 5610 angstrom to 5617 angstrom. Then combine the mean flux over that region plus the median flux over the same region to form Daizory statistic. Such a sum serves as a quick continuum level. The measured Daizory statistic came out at 28.2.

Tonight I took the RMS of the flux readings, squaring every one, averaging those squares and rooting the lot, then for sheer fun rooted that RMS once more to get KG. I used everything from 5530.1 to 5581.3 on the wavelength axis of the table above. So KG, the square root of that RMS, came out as 3.80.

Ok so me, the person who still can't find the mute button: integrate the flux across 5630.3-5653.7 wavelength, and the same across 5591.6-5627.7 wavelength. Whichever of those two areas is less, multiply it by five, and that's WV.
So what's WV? 1656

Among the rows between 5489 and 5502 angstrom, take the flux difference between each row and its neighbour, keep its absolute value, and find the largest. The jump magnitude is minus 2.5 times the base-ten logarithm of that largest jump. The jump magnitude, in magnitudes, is -0.99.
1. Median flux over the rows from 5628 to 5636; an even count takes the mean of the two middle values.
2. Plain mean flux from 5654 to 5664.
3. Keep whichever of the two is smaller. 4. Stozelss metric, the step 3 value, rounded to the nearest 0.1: 13.8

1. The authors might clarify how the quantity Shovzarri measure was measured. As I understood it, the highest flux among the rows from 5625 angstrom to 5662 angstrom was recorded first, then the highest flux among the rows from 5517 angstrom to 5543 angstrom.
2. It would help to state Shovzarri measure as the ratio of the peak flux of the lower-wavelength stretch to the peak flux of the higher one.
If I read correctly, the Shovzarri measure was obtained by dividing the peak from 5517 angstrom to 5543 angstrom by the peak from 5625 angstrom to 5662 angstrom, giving 0.947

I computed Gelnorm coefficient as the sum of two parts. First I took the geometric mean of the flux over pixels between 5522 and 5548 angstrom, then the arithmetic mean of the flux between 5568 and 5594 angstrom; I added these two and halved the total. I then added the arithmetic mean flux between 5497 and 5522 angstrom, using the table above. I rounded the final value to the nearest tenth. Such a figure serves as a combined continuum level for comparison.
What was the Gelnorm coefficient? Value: 27.0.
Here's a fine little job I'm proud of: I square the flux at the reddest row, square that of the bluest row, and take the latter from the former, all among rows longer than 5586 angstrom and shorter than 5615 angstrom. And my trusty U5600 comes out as -64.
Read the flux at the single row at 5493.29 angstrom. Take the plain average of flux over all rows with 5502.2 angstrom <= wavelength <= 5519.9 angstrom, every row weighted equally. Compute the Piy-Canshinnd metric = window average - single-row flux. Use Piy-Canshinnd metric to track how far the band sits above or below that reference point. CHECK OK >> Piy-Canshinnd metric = -1.8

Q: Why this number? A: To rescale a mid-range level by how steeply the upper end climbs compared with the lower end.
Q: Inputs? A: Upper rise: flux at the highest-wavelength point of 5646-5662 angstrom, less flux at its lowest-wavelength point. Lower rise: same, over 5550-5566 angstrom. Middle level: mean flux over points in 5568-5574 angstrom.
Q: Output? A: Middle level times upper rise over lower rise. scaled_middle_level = -41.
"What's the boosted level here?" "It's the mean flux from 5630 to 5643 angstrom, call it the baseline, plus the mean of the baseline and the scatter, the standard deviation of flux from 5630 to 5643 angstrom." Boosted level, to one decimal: 21.3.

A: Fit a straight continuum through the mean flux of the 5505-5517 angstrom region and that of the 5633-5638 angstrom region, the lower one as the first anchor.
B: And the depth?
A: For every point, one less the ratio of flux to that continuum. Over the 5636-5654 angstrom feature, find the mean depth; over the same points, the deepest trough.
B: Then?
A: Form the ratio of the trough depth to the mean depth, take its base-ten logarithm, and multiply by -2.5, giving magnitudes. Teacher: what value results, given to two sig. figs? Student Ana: -2.0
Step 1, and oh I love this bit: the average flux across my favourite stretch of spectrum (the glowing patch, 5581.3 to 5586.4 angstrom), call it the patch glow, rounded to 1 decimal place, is 14.6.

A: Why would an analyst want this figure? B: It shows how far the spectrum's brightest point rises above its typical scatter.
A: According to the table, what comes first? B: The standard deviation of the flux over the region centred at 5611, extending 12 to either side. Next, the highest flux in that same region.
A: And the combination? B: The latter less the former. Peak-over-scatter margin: 13.8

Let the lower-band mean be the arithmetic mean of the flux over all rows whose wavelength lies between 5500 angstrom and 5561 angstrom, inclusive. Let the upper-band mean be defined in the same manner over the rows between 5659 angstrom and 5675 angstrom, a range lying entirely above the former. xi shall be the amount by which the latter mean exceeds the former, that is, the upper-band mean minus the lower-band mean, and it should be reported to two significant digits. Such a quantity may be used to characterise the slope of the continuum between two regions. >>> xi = 1.1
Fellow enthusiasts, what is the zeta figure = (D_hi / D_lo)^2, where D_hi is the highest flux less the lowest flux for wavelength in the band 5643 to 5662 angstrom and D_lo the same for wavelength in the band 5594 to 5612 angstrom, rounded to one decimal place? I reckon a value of 0.6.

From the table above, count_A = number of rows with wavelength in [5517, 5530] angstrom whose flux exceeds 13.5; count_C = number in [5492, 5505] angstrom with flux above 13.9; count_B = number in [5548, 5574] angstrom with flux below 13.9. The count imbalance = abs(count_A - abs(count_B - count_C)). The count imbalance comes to 3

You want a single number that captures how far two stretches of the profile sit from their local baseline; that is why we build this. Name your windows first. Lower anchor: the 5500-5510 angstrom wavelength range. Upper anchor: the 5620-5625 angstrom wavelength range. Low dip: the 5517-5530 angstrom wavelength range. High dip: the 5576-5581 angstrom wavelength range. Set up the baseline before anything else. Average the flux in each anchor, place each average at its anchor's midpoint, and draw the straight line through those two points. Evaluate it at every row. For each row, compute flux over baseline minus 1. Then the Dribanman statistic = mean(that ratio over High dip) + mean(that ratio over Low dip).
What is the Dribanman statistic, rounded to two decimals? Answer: 0.23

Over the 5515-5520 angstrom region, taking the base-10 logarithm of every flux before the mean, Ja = 1.06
